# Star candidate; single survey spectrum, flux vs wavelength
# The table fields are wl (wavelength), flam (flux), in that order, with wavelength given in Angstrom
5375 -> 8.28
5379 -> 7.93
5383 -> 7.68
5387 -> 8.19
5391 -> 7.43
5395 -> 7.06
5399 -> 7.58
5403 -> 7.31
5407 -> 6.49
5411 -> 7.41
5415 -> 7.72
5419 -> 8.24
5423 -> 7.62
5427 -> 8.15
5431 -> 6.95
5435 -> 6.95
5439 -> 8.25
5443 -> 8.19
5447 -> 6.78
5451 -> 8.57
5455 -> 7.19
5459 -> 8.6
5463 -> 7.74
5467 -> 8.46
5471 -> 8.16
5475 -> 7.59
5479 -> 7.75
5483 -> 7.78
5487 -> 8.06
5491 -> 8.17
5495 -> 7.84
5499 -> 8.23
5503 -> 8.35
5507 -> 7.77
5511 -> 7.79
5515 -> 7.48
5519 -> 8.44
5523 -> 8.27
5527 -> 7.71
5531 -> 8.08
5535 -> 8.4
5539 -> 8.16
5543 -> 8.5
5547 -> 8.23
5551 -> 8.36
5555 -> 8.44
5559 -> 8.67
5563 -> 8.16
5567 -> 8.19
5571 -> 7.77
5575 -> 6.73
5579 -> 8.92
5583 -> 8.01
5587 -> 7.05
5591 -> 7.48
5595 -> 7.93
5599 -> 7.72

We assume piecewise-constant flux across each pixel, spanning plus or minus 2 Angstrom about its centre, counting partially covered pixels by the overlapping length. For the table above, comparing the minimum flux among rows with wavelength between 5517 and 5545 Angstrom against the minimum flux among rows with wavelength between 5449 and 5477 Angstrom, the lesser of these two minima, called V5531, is 7.19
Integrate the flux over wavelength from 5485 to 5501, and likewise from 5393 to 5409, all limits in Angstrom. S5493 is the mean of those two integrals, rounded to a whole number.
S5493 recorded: 121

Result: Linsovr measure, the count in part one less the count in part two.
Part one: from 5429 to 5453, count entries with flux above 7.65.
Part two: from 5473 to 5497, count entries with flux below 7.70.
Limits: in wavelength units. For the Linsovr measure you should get 2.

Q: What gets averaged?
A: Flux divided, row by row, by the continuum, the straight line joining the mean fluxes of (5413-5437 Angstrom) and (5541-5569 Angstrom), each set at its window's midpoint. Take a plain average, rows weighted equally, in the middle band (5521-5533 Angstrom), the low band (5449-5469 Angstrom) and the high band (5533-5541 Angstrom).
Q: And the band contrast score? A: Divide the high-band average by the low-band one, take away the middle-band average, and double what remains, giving -0.027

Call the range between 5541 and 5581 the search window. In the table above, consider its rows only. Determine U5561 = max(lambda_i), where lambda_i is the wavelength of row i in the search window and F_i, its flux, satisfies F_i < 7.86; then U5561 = 5575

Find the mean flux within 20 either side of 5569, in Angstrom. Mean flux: 8.03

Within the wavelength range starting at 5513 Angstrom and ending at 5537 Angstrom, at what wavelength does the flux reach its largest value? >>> 5519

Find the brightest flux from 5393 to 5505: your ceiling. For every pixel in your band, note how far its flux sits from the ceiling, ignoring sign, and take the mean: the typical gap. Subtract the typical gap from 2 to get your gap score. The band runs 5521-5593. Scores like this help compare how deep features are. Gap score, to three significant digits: 1.42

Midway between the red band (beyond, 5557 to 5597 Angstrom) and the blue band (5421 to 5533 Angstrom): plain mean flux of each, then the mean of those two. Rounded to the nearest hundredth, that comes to 7.89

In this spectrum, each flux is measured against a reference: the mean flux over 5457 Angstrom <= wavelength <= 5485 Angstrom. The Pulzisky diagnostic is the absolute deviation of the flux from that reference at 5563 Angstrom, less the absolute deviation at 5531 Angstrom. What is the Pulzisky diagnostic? 0.08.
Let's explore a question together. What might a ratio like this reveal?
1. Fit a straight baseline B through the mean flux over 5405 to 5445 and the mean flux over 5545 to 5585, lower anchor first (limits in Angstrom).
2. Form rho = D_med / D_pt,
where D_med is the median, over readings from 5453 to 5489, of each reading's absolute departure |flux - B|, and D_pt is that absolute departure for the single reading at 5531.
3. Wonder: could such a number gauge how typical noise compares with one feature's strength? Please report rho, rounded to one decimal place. 3.3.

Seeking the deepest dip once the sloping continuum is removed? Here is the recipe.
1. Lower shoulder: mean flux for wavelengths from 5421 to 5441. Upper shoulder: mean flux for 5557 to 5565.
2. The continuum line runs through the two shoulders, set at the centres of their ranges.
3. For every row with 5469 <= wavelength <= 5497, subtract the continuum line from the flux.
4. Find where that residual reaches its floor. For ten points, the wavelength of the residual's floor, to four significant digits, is 5475 Angstrom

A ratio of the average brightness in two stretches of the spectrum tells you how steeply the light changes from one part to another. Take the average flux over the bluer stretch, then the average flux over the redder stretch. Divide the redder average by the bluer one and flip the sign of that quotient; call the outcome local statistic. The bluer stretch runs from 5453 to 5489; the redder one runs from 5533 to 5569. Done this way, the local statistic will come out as -1.053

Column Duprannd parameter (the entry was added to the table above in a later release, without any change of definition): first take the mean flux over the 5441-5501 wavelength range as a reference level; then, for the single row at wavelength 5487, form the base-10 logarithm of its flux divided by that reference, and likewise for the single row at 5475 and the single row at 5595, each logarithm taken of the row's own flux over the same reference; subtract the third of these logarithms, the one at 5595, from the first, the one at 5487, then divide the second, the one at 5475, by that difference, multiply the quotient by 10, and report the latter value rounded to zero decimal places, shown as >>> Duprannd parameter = -28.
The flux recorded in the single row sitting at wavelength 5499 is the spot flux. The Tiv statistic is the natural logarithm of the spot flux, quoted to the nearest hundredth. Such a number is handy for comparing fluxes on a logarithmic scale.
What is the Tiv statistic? 2.11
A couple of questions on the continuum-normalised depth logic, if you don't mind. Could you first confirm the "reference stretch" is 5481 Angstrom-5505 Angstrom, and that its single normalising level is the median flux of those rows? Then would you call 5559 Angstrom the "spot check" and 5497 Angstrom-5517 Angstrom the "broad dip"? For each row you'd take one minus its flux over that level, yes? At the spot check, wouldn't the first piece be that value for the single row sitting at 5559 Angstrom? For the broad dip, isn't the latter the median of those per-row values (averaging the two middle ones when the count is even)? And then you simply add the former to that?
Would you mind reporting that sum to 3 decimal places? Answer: -0.028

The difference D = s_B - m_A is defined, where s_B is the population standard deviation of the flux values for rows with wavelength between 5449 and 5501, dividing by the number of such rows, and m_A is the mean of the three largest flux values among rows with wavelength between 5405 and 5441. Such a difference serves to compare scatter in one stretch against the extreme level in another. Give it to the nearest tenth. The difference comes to -7.8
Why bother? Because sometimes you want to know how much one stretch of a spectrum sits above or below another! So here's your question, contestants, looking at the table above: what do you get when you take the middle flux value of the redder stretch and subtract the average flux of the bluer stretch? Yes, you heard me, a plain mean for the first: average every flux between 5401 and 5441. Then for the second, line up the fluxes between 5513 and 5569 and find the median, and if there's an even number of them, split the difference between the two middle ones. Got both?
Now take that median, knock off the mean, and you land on 0.74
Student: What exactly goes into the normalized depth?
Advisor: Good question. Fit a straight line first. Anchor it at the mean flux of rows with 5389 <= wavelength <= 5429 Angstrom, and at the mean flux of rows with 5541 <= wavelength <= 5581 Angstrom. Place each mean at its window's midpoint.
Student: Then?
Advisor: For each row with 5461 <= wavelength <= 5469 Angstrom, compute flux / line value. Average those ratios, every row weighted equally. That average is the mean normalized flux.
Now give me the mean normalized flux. 1.044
